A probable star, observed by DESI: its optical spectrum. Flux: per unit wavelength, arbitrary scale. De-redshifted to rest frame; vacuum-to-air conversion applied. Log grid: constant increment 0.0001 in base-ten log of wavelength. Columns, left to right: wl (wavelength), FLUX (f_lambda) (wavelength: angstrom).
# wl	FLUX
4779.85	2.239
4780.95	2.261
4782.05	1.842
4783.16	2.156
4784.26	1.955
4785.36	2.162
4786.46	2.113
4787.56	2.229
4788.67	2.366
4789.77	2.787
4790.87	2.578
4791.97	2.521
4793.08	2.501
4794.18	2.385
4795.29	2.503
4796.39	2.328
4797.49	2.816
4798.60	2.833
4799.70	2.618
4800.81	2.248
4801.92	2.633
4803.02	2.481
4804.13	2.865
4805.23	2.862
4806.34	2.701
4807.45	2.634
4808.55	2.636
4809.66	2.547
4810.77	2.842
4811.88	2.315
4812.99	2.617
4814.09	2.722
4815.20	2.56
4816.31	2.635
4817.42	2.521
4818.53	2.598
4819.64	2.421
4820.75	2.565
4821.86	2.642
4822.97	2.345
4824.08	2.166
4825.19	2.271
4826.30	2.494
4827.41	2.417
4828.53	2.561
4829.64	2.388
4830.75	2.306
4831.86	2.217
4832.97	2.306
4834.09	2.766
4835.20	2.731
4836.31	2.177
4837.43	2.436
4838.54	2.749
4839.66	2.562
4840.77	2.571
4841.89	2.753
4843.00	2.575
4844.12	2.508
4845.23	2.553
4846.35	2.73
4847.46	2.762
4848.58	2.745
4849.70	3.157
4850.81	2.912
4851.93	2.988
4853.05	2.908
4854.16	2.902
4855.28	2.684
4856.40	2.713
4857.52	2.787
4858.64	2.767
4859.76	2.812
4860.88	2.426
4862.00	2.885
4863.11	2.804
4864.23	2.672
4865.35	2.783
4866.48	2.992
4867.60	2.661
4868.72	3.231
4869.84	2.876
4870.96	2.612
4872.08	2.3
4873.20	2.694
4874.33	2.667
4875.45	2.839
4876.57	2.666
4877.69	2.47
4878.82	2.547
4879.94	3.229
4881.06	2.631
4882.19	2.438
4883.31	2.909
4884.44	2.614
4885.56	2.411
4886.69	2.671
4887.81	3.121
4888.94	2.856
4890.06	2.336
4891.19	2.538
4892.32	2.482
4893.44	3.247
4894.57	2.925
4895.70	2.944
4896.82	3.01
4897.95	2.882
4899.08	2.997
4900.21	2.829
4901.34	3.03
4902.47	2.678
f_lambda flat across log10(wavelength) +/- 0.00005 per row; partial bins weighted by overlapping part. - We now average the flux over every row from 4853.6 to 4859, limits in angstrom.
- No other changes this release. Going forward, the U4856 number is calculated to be 2.77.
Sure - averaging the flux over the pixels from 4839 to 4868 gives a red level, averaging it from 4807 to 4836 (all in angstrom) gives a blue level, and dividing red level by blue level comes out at 1.10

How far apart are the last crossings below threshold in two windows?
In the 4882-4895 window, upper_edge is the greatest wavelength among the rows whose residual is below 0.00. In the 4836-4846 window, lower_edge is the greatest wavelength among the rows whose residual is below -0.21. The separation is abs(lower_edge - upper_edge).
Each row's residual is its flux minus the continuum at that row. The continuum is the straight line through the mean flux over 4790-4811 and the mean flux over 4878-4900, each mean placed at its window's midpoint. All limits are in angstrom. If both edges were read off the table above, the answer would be 54.9 angstrom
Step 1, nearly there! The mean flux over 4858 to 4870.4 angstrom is 2.81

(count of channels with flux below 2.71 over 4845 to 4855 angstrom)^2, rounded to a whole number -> 1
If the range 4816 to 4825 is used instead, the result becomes 64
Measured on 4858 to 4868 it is 9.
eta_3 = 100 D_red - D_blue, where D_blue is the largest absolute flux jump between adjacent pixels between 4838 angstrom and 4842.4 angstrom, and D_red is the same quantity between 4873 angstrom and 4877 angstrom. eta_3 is 17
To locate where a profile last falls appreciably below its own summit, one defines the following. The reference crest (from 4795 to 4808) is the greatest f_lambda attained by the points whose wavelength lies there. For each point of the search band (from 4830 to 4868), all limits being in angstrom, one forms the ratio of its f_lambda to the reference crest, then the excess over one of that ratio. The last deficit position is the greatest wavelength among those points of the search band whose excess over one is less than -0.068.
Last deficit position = 4867.60 angstrom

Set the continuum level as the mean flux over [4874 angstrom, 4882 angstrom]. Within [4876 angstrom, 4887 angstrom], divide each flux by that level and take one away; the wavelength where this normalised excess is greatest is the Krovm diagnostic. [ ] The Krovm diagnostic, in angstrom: 4879.94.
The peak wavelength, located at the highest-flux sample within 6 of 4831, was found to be 4834.09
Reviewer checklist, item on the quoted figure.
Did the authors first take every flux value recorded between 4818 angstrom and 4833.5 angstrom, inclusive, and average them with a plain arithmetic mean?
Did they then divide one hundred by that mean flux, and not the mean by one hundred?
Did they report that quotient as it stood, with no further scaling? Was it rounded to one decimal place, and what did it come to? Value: 41.5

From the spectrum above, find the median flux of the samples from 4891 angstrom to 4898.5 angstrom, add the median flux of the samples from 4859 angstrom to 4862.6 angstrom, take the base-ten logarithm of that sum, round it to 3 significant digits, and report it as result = 0.759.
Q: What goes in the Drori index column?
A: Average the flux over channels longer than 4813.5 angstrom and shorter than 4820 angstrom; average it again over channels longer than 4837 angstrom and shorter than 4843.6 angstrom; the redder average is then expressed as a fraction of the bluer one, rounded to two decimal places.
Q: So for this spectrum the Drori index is 1.01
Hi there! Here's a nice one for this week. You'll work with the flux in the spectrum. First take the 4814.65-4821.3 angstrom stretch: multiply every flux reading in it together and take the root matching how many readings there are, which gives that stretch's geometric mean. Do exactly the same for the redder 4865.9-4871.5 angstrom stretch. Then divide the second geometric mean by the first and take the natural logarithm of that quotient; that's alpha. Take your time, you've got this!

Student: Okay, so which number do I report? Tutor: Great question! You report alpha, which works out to 0.12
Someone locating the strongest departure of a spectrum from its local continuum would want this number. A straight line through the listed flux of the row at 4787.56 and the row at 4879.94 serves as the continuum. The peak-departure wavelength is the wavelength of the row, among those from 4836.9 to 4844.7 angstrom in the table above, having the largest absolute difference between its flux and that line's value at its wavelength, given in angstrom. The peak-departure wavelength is 4844.12 angstrom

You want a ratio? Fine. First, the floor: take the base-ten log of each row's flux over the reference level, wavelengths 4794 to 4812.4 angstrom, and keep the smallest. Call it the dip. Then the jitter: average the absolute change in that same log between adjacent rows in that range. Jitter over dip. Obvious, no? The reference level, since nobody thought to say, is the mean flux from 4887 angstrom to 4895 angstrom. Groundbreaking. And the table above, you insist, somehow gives -0.39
